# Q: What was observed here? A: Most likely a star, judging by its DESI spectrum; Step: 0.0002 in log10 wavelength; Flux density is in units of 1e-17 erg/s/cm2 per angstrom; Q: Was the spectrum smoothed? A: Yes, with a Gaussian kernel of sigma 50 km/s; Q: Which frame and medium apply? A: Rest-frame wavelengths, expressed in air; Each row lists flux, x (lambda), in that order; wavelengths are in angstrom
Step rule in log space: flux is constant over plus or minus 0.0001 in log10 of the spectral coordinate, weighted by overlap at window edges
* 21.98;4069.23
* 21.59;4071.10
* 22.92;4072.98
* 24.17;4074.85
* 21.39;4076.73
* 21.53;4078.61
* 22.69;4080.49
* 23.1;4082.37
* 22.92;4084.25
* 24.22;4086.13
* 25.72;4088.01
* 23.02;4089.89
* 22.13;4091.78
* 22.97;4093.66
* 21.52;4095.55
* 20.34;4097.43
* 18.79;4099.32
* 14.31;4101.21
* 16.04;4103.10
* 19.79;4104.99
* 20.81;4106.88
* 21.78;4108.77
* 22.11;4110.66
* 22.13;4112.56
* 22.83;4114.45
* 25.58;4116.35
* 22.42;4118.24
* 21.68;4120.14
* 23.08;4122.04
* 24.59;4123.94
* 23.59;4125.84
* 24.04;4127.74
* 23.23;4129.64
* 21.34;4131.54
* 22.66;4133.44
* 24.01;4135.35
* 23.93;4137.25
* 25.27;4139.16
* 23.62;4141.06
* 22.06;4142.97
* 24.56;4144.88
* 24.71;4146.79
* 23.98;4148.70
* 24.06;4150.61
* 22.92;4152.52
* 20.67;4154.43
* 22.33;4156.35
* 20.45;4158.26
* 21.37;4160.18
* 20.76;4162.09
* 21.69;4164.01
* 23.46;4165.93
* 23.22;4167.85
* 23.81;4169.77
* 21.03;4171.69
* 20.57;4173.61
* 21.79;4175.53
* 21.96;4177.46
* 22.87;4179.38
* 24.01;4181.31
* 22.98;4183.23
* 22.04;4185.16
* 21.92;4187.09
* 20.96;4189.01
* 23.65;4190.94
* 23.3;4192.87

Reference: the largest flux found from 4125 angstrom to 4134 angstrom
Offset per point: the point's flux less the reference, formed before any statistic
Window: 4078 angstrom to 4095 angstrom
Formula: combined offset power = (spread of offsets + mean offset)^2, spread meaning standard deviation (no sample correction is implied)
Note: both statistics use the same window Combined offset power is 0.1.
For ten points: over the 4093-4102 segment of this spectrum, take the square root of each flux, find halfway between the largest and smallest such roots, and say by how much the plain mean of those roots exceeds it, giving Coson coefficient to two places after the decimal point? 0.12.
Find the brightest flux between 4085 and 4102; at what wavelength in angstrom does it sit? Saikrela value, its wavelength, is 4088.01 angstrom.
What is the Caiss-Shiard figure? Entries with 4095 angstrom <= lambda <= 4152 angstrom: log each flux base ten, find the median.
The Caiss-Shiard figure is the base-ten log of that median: 0.133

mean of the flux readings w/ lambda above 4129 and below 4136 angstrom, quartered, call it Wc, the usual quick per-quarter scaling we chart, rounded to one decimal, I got 5.7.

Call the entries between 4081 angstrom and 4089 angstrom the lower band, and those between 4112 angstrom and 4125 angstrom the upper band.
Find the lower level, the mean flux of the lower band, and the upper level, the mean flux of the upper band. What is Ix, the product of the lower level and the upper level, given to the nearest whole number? 556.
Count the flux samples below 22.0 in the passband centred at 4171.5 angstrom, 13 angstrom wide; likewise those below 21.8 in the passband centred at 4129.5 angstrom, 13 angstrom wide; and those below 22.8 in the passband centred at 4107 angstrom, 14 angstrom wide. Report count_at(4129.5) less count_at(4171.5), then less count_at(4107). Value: -10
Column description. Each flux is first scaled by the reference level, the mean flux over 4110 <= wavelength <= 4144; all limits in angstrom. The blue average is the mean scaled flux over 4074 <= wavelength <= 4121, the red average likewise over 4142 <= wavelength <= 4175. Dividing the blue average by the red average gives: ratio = 0.97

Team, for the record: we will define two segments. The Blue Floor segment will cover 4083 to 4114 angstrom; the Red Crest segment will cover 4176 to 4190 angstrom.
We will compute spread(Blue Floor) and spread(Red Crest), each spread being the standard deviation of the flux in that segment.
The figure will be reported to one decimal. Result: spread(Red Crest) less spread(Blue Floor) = -1.9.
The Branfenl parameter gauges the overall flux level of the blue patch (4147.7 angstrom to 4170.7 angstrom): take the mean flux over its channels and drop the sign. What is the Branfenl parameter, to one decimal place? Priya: 22.4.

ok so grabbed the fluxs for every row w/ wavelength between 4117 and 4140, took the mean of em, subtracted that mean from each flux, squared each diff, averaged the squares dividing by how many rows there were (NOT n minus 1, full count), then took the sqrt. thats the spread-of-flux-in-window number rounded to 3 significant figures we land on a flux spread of 1.11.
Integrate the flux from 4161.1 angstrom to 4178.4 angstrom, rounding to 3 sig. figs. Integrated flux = 381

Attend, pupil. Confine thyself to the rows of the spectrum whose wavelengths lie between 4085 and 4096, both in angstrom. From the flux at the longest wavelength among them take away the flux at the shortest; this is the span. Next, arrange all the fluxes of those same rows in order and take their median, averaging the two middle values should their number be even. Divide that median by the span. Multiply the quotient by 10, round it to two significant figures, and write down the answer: -85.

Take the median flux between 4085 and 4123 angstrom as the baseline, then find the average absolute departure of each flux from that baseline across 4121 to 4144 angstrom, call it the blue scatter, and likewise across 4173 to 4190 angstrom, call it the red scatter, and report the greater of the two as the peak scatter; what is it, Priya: 1.47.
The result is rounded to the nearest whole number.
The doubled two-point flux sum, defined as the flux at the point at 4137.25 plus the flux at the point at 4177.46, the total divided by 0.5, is 92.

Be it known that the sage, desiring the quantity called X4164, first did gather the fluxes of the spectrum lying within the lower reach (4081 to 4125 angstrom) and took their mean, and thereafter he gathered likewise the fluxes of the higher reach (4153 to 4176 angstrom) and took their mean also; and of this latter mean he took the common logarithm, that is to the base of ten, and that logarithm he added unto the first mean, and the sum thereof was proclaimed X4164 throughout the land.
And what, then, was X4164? 23.2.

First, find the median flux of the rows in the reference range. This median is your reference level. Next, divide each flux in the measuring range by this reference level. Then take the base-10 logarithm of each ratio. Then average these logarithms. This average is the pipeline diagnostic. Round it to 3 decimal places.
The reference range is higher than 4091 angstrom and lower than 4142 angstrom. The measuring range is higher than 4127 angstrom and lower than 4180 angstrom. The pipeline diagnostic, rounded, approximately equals 0.005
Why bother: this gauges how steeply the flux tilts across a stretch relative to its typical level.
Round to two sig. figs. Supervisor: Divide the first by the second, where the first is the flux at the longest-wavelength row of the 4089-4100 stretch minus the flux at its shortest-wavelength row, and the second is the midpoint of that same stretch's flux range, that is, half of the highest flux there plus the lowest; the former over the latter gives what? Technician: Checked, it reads -0.20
